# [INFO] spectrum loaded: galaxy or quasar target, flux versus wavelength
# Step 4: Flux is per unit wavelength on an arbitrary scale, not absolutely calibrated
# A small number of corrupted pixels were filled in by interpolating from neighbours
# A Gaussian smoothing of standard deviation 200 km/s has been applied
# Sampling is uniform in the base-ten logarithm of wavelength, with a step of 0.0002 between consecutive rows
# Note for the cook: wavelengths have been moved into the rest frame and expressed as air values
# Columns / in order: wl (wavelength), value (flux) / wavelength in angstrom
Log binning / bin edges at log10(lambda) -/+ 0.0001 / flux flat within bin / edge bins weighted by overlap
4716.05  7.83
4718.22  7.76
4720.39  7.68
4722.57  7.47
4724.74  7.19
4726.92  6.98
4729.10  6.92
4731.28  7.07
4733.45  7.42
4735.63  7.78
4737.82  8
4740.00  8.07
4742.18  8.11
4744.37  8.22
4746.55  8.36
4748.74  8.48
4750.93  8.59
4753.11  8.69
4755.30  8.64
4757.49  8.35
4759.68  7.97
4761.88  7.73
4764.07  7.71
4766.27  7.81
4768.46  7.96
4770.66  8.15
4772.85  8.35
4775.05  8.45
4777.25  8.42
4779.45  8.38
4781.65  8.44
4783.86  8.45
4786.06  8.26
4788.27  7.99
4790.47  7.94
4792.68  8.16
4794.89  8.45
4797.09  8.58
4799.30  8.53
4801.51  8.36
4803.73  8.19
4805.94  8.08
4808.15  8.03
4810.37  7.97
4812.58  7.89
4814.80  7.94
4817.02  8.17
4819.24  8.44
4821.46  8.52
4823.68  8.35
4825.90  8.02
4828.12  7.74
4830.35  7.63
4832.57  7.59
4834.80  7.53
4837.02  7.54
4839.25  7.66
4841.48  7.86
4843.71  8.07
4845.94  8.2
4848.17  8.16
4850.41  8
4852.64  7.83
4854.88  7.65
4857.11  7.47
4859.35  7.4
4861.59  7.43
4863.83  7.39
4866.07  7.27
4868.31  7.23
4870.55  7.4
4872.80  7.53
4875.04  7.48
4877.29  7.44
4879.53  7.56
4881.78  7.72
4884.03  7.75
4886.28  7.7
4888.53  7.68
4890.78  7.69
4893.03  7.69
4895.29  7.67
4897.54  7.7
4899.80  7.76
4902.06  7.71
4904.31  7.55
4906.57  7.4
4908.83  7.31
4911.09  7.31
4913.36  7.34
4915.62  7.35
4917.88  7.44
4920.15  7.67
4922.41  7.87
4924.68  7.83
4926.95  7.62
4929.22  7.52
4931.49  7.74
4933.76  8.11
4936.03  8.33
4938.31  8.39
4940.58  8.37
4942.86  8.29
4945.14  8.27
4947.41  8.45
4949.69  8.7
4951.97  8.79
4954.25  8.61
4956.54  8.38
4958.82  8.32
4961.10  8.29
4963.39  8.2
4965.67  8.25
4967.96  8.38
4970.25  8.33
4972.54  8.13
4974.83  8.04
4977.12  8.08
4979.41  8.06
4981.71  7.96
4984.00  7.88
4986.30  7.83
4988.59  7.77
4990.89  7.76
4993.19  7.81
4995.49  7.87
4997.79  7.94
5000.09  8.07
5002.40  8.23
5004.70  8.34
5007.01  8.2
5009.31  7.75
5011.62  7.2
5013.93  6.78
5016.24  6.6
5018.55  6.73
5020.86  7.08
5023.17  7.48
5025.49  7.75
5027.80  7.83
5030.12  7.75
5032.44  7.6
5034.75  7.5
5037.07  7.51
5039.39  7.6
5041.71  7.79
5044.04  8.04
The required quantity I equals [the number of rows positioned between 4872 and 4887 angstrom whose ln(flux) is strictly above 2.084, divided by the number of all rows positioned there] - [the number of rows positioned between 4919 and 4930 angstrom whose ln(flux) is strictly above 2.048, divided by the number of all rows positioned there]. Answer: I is -0.40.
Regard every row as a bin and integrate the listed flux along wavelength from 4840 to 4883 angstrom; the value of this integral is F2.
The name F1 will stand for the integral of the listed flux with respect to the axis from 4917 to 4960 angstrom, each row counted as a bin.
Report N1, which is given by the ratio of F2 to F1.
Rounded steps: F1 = 350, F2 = 328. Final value 0.94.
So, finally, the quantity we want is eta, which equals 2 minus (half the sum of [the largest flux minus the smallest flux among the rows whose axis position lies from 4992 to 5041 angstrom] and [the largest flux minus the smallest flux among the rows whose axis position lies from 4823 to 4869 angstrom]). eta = 0.57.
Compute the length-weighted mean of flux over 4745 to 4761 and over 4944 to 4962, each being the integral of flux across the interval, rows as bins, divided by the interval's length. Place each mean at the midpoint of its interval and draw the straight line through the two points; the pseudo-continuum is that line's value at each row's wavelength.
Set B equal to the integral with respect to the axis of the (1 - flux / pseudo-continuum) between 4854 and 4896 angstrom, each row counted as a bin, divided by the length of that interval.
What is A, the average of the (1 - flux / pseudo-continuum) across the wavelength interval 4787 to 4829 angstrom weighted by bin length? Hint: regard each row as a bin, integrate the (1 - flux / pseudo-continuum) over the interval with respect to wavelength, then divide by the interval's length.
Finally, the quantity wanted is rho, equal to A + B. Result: 0.141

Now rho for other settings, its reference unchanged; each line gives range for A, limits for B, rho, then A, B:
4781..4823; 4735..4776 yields 0.053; 0.025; 0.029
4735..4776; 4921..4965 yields 0.060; 0.029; 0.031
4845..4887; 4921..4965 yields 0.132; 0.100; 0.031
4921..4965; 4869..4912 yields 0.136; 0.031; 0.104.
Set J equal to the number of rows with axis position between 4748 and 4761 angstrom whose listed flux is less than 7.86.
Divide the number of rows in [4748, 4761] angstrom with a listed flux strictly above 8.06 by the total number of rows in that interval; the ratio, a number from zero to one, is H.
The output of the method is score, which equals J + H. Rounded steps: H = 0.8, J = 0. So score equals 1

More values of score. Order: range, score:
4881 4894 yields 6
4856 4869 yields 6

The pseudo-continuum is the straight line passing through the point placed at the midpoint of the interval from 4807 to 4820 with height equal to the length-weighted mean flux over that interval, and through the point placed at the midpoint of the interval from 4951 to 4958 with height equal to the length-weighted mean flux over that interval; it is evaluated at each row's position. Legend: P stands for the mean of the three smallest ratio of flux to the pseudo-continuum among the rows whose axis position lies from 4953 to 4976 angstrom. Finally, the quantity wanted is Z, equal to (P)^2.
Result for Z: 0.89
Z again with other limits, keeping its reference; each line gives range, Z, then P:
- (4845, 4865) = 0.81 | 0.90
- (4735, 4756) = 1.04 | 1.02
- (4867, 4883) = 0.79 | 0.89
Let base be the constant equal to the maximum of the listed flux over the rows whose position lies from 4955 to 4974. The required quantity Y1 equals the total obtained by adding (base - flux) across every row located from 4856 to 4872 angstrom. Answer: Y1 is 7.1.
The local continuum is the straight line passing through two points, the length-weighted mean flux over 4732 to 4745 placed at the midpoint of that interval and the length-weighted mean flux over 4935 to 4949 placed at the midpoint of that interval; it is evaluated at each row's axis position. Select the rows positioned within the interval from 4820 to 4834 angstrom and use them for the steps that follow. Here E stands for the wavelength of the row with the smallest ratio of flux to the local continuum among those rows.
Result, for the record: 4832.57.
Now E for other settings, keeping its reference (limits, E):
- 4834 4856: 4834.80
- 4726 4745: 4729.10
